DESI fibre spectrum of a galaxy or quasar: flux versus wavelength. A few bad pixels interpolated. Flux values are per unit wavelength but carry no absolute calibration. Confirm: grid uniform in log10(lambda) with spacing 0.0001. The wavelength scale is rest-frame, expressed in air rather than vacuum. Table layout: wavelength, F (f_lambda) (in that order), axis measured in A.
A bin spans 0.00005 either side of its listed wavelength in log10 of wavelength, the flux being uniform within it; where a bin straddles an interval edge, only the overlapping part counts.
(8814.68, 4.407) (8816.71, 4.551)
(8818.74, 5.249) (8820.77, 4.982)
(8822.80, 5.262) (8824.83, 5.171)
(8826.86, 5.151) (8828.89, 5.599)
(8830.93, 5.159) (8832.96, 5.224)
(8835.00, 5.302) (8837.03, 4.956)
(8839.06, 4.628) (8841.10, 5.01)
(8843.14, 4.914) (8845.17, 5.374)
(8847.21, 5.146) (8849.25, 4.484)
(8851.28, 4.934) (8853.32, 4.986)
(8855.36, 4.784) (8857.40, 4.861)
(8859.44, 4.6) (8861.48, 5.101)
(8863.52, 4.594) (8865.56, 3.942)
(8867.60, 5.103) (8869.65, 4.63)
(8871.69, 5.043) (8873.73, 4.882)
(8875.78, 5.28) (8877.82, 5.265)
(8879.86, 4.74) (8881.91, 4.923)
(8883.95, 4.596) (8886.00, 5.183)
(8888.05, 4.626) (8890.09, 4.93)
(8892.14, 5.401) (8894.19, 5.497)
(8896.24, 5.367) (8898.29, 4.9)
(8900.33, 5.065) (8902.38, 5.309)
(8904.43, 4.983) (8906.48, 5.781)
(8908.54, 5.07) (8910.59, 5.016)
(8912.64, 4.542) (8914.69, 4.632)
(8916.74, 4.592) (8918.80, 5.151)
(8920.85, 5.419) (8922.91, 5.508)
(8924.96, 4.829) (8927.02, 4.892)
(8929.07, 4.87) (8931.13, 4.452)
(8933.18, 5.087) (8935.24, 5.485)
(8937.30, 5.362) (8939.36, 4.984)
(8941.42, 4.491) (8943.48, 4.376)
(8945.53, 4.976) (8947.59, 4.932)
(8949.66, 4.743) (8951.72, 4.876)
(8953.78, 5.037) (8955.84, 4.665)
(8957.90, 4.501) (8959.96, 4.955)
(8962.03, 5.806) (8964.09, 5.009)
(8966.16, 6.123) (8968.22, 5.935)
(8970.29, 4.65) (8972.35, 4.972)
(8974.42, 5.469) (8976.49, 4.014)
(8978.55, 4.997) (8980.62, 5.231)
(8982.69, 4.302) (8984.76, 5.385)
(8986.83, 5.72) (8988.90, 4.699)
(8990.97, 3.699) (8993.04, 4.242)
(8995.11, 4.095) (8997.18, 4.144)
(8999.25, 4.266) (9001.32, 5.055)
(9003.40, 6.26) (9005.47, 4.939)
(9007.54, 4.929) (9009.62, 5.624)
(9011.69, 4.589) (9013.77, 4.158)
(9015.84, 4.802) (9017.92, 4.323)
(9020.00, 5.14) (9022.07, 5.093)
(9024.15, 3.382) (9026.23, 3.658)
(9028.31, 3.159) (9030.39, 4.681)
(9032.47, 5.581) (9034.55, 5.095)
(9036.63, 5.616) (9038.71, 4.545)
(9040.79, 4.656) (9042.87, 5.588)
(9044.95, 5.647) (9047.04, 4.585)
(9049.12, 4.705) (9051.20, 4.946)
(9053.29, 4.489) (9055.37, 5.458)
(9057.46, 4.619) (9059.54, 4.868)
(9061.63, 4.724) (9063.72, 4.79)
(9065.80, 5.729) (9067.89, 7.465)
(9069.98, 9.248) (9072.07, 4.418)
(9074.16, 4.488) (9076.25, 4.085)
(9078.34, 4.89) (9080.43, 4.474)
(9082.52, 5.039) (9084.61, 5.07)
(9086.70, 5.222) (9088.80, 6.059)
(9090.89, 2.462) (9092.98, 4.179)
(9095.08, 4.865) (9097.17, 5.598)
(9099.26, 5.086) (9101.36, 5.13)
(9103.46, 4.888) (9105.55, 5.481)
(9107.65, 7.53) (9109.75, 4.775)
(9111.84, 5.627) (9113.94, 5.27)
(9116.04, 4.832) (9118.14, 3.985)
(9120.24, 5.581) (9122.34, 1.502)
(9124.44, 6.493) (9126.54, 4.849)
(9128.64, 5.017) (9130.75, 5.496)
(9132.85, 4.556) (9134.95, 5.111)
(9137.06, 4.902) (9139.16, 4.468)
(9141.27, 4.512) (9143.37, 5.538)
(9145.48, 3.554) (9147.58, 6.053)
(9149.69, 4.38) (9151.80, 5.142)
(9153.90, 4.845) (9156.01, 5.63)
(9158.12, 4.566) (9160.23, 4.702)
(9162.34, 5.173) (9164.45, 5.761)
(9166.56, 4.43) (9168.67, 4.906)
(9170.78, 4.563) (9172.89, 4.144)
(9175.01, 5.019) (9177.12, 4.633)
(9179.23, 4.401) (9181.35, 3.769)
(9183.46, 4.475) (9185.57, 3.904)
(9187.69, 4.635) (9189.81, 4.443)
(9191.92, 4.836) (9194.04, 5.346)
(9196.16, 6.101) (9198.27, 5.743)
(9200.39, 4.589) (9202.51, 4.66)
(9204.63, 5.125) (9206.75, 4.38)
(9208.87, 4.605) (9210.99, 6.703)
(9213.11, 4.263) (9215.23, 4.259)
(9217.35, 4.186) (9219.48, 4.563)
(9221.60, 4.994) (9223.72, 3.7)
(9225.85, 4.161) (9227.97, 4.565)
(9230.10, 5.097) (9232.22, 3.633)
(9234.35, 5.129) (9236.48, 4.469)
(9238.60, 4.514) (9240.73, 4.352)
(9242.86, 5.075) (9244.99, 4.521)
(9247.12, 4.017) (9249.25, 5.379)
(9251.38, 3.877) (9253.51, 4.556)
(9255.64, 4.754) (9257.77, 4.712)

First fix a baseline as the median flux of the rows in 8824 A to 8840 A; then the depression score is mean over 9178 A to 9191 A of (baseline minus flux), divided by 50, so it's 0.018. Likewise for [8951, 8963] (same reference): 0.004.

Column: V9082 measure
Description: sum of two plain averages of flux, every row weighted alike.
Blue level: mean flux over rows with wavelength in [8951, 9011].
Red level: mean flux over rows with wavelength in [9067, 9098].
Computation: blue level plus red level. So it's 10.1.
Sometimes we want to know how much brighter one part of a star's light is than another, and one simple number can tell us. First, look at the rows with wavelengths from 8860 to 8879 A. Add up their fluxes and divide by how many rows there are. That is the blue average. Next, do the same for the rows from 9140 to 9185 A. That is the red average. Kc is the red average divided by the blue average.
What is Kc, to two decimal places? 0.98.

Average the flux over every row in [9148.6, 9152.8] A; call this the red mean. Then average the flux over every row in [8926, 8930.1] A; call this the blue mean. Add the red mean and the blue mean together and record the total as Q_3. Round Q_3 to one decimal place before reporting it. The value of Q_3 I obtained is 9.6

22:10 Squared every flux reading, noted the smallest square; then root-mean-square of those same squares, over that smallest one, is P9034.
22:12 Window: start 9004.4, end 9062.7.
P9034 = 2.4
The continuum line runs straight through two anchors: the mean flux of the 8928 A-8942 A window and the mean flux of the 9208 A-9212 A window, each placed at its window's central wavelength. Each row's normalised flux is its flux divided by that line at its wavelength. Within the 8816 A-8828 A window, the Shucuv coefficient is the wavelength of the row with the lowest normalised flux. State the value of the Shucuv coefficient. 8816.71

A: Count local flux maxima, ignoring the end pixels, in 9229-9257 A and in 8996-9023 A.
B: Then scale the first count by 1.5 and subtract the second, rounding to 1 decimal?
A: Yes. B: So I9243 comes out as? 2.0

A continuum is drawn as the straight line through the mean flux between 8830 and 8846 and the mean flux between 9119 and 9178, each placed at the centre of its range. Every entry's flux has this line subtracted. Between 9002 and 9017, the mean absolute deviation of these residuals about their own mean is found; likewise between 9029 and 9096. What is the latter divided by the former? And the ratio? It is 1.33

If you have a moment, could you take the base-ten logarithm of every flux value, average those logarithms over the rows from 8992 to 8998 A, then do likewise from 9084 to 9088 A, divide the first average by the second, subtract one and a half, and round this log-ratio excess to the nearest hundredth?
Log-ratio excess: -0.63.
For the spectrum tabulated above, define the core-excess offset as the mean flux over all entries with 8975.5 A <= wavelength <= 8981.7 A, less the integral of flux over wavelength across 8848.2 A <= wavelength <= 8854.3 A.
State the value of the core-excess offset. -24.6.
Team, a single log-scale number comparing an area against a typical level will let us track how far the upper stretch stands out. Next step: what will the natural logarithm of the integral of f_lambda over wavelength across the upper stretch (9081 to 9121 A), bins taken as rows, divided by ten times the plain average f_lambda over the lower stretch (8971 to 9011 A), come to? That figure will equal 1.43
